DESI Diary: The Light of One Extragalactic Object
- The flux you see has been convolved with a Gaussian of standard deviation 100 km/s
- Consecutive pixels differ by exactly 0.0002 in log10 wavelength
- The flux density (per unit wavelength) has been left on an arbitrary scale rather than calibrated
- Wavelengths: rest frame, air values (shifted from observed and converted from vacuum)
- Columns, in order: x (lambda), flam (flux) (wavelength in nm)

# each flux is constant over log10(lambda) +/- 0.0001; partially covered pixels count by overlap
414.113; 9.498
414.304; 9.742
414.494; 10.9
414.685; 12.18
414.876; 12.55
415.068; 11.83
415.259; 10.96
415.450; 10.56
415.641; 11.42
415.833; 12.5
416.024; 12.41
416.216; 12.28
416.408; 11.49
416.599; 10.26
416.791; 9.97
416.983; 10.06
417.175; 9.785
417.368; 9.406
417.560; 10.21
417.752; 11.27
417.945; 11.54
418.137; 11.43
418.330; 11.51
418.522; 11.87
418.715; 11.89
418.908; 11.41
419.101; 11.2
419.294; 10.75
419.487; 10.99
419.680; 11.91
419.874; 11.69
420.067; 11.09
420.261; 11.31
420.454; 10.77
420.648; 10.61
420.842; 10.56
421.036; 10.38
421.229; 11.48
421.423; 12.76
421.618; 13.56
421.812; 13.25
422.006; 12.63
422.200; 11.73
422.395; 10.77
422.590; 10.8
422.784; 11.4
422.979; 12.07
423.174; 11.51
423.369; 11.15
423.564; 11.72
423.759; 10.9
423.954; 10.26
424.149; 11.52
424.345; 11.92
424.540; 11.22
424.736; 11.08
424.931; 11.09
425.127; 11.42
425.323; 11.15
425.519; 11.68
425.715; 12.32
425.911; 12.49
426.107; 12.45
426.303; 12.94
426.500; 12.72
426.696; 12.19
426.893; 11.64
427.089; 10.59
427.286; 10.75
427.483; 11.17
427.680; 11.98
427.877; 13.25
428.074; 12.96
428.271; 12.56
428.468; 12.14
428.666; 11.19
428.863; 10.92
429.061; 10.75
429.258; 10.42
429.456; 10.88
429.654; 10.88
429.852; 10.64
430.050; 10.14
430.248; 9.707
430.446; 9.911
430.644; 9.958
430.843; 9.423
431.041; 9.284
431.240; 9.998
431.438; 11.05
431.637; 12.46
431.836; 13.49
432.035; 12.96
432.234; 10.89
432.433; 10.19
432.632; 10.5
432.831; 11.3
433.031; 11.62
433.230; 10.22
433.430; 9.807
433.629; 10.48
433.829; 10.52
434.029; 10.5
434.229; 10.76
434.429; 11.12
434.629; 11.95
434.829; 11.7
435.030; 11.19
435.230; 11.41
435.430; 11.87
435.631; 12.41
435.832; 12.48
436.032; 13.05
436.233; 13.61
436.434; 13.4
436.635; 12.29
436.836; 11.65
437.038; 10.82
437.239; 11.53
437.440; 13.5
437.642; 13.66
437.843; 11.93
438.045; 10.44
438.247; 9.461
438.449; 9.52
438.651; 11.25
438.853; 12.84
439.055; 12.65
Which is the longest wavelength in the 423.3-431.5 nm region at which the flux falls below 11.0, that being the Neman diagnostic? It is 431.240 nm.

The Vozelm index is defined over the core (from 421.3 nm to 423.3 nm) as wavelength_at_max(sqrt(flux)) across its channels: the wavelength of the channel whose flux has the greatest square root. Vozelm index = 421.618 nm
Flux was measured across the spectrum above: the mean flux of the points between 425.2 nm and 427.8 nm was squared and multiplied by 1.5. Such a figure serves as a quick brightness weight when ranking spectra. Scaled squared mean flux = 211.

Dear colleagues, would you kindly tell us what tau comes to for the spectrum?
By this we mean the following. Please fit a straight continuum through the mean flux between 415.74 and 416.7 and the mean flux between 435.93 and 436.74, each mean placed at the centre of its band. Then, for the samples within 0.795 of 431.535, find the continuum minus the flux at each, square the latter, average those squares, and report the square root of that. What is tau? 2.18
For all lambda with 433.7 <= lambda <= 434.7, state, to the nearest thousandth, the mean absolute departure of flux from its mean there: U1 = 0.452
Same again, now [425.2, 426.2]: 0.482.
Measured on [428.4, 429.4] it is 0.465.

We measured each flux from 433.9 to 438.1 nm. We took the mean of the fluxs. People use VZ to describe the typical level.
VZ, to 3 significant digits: 12.0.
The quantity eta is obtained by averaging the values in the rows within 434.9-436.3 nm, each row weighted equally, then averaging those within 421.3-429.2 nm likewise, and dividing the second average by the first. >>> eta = 0.96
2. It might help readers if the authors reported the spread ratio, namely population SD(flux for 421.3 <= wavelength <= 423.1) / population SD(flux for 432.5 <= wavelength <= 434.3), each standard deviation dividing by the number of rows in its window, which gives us 1.9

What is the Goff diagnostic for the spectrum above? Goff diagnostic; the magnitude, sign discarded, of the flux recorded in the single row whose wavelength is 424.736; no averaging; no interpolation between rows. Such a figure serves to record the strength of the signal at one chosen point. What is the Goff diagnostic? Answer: 11.1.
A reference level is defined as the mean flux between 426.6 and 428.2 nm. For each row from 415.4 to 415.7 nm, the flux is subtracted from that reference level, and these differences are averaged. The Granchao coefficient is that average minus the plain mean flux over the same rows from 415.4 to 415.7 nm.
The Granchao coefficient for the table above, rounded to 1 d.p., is -10.2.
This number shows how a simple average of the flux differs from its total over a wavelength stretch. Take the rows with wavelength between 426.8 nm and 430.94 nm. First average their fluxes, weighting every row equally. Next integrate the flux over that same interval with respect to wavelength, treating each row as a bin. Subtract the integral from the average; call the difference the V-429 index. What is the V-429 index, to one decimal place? -34.7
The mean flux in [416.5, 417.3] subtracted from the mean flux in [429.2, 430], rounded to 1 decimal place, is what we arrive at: 0.7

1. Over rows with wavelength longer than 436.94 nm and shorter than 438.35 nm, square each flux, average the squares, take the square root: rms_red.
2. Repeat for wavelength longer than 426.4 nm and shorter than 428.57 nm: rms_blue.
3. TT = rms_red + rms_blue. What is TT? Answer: 23.7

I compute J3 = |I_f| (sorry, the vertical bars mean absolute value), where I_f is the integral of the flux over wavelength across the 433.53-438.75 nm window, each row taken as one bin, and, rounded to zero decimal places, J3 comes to 61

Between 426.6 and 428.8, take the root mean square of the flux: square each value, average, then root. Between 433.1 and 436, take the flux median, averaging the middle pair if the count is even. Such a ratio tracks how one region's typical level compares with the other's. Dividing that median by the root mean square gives 0.94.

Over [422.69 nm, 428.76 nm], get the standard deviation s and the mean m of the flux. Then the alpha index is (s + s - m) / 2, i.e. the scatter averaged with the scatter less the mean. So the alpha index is -5.1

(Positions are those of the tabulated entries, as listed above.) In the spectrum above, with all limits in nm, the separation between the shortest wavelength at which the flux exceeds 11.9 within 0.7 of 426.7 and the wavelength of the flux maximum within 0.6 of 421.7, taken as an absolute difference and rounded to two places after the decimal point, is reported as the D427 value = 4.49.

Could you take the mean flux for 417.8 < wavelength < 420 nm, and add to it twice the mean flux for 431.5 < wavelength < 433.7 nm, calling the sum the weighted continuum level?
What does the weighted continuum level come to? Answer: 34.0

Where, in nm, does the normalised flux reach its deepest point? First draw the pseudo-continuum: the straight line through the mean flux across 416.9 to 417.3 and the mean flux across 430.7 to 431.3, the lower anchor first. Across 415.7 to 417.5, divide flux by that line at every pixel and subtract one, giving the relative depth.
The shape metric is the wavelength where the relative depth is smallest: 417.368 nm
